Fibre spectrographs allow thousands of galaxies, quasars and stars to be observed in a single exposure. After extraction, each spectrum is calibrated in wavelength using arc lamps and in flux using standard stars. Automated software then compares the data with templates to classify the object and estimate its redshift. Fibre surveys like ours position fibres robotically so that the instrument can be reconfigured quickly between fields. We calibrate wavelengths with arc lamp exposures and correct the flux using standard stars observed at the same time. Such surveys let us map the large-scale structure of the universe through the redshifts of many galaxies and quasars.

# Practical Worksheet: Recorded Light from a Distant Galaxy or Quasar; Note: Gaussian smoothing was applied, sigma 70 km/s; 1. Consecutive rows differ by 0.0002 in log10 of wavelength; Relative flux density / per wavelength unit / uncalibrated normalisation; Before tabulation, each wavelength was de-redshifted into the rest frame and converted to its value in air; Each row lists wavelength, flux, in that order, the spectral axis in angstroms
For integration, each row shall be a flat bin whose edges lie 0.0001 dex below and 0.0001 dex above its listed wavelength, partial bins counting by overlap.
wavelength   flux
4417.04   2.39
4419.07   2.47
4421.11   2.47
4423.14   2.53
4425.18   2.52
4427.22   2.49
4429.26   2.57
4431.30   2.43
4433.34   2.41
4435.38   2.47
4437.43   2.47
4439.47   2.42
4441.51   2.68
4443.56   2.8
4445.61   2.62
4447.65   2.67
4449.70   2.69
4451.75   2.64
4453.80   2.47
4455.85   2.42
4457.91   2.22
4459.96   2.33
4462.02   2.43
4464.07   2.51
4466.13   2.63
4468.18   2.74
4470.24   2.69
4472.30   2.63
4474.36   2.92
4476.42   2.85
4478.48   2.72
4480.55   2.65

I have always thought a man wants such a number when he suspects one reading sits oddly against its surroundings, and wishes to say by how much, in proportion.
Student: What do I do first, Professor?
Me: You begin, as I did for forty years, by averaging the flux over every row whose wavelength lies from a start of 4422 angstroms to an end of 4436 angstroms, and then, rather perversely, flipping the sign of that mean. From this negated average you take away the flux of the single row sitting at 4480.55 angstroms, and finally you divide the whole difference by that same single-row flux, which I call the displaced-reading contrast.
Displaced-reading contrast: -1.94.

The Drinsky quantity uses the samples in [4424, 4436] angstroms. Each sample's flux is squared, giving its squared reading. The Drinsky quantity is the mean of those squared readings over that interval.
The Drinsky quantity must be 6.2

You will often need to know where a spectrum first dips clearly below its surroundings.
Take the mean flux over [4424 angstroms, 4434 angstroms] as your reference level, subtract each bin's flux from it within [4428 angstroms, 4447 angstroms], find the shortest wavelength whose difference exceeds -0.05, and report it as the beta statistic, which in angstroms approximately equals 4431.30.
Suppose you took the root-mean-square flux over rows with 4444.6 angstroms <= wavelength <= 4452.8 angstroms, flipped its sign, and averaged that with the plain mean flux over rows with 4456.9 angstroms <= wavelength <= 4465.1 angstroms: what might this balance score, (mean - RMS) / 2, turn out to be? -0.14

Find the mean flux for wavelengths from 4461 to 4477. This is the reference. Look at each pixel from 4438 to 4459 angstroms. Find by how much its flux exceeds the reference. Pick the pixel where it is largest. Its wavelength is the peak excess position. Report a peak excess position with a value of 4443.56 angstroms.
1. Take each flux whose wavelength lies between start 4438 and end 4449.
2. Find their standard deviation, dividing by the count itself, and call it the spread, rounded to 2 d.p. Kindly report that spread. 0.12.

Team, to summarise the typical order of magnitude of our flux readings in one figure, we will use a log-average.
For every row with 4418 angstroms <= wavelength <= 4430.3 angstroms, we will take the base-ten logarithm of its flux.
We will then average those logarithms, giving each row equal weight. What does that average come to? 0.399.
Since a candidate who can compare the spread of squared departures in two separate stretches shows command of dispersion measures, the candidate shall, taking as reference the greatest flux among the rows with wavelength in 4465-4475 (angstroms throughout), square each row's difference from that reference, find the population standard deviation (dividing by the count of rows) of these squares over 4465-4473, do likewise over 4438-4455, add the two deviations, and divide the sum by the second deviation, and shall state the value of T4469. 1.3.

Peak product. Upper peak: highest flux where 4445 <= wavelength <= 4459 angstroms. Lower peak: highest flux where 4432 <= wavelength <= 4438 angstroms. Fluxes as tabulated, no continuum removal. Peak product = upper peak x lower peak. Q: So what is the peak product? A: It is 6.64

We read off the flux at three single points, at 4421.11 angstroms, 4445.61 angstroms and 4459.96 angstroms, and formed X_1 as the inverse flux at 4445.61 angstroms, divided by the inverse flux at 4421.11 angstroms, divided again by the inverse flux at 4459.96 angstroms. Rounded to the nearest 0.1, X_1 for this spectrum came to 2.2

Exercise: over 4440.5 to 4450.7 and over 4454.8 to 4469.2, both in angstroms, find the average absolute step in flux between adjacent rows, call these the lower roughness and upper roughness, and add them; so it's 0.21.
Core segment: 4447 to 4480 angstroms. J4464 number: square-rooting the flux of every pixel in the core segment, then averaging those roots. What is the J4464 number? 1.61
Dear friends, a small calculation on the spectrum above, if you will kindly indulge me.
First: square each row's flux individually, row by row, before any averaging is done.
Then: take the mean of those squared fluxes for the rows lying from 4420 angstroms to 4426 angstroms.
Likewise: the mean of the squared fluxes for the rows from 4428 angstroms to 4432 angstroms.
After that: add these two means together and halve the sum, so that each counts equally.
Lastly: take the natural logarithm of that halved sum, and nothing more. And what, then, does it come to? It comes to 1.84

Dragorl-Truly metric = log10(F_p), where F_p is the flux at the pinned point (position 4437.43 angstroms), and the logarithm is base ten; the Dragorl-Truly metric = 0.393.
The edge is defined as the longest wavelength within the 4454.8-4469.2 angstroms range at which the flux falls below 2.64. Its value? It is 4466.13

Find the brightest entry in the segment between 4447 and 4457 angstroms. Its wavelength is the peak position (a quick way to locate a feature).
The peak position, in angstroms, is 4449.70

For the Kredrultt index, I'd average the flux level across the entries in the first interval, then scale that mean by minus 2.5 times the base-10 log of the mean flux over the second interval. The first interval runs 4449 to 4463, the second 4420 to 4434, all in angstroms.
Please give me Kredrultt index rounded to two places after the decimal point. -2.43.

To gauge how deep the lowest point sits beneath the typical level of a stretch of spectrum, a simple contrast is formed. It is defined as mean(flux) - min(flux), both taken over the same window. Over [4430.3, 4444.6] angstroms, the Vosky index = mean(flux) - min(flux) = 0.12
